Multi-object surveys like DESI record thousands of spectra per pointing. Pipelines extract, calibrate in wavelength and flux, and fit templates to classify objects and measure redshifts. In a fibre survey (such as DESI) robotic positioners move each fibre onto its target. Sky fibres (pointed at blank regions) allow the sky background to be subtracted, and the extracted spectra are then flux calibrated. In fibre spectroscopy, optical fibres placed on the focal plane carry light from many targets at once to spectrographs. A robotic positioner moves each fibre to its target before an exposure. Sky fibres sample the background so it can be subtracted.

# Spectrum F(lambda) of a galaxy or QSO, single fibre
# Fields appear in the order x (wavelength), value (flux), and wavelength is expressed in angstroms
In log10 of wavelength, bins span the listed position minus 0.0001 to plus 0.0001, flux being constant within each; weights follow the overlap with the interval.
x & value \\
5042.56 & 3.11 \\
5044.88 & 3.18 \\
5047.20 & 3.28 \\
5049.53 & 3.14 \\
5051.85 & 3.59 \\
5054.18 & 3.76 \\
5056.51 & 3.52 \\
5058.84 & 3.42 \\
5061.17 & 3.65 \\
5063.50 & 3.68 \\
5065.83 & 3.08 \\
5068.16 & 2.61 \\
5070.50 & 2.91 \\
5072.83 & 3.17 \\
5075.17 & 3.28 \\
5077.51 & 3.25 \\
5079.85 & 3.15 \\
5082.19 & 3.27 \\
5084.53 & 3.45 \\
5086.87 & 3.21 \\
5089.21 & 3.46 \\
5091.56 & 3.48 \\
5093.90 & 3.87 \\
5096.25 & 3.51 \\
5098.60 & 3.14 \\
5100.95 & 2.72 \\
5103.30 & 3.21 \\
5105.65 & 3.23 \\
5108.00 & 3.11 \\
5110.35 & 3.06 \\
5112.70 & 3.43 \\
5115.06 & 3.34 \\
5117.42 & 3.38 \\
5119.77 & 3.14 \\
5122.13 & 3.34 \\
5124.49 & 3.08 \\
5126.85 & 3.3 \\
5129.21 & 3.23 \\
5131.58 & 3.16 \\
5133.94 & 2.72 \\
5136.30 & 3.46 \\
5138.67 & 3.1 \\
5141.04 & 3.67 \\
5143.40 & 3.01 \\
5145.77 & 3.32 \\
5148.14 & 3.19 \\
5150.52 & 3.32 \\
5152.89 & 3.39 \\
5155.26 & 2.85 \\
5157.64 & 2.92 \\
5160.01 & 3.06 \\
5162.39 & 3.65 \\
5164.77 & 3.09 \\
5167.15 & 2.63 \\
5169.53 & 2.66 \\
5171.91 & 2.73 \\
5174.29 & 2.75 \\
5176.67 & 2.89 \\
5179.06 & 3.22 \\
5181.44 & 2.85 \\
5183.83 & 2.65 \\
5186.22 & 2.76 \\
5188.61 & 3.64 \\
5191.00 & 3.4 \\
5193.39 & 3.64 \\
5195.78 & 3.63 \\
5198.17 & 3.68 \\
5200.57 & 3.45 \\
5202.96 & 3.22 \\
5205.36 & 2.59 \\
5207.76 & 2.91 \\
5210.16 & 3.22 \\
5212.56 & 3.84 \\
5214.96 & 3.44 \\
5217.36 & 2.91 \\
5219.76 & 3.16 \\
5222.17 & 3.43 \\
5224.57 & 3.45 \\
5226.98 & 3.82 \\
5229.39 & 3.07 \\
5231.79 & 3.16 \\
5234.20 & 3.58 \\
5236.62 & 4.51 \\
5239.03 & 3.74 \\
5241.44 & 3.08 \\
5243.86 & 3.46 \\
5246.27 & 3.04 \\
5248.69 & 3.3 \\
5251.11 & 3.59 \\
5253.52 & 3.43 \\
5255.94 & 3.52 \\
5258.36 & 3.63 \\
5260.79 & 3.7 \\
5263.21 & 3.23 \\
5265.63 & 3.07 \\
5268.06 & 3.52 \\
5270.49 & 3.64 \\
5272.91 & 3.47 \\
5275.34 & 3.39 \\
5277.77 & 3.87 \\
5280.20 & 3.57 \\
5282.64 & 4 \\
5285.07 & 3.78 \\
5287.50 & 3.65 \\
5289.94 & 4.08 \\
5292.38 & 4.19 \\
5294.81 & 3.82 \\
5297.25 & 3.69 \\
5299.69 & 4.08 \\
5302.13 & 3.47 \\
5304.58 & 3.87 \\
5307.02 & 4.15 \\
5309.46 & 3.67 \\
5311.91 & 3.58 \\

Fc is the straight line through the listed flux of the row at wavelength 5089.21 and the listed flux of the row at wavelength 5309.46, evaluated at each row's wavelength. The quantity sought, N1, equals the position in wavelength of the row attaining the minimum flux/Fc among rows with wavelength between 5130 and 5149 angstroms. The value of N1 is 5133.94 angstroms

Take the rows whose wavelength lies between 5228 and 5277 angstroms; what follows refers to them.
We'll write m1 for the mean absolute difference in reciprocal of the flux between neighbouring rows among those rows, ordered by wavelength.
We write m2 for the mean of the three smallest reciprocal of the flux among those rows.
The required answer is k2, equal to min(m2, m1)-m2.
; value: -0.227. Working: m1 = 0.026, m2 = 0.253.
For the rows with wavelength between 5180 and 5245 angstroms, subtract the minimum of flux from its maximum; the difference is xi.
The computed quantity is 1.92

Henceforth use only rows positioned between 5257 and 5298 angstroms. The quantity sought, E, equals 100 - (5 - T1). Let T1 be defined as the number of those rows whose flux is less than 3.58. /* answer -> 101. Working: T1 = 6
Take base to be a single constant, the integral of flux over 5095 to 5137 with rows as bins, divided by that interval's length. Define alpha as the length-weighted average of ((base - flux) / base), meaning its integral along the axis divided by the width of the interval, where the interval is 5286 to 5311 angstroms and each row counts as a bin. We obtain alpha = -0.209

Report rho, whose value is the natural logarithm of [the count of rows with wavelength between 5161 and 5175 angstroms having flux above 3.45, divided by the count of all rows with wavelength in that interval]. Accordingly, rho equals -1.8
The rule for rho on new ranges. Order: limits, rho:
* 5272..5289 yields -0.2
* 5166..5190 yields -2.3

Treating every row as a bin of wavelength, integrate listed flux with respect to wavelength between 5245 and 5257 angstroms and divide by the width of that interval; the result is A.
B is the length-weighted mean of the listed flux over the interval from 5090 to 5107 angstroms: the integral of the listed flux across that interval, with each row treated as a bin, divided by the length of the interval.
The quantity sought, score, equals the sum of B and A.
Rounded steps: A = 3.4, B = 3.31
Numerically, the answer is 6.69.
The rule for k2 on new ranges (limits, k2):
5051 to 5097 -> -0.245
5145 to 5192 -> -0.253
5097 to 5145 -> -0.256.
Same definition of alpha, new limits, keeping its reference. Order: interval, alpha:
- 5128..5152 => -0.008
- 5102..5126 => -0.011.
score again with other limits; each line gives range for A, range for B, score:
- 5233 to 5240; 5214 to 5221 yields 7.11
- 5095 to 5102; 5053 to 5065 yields 6.73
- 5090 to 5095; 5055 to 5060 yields 7.14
